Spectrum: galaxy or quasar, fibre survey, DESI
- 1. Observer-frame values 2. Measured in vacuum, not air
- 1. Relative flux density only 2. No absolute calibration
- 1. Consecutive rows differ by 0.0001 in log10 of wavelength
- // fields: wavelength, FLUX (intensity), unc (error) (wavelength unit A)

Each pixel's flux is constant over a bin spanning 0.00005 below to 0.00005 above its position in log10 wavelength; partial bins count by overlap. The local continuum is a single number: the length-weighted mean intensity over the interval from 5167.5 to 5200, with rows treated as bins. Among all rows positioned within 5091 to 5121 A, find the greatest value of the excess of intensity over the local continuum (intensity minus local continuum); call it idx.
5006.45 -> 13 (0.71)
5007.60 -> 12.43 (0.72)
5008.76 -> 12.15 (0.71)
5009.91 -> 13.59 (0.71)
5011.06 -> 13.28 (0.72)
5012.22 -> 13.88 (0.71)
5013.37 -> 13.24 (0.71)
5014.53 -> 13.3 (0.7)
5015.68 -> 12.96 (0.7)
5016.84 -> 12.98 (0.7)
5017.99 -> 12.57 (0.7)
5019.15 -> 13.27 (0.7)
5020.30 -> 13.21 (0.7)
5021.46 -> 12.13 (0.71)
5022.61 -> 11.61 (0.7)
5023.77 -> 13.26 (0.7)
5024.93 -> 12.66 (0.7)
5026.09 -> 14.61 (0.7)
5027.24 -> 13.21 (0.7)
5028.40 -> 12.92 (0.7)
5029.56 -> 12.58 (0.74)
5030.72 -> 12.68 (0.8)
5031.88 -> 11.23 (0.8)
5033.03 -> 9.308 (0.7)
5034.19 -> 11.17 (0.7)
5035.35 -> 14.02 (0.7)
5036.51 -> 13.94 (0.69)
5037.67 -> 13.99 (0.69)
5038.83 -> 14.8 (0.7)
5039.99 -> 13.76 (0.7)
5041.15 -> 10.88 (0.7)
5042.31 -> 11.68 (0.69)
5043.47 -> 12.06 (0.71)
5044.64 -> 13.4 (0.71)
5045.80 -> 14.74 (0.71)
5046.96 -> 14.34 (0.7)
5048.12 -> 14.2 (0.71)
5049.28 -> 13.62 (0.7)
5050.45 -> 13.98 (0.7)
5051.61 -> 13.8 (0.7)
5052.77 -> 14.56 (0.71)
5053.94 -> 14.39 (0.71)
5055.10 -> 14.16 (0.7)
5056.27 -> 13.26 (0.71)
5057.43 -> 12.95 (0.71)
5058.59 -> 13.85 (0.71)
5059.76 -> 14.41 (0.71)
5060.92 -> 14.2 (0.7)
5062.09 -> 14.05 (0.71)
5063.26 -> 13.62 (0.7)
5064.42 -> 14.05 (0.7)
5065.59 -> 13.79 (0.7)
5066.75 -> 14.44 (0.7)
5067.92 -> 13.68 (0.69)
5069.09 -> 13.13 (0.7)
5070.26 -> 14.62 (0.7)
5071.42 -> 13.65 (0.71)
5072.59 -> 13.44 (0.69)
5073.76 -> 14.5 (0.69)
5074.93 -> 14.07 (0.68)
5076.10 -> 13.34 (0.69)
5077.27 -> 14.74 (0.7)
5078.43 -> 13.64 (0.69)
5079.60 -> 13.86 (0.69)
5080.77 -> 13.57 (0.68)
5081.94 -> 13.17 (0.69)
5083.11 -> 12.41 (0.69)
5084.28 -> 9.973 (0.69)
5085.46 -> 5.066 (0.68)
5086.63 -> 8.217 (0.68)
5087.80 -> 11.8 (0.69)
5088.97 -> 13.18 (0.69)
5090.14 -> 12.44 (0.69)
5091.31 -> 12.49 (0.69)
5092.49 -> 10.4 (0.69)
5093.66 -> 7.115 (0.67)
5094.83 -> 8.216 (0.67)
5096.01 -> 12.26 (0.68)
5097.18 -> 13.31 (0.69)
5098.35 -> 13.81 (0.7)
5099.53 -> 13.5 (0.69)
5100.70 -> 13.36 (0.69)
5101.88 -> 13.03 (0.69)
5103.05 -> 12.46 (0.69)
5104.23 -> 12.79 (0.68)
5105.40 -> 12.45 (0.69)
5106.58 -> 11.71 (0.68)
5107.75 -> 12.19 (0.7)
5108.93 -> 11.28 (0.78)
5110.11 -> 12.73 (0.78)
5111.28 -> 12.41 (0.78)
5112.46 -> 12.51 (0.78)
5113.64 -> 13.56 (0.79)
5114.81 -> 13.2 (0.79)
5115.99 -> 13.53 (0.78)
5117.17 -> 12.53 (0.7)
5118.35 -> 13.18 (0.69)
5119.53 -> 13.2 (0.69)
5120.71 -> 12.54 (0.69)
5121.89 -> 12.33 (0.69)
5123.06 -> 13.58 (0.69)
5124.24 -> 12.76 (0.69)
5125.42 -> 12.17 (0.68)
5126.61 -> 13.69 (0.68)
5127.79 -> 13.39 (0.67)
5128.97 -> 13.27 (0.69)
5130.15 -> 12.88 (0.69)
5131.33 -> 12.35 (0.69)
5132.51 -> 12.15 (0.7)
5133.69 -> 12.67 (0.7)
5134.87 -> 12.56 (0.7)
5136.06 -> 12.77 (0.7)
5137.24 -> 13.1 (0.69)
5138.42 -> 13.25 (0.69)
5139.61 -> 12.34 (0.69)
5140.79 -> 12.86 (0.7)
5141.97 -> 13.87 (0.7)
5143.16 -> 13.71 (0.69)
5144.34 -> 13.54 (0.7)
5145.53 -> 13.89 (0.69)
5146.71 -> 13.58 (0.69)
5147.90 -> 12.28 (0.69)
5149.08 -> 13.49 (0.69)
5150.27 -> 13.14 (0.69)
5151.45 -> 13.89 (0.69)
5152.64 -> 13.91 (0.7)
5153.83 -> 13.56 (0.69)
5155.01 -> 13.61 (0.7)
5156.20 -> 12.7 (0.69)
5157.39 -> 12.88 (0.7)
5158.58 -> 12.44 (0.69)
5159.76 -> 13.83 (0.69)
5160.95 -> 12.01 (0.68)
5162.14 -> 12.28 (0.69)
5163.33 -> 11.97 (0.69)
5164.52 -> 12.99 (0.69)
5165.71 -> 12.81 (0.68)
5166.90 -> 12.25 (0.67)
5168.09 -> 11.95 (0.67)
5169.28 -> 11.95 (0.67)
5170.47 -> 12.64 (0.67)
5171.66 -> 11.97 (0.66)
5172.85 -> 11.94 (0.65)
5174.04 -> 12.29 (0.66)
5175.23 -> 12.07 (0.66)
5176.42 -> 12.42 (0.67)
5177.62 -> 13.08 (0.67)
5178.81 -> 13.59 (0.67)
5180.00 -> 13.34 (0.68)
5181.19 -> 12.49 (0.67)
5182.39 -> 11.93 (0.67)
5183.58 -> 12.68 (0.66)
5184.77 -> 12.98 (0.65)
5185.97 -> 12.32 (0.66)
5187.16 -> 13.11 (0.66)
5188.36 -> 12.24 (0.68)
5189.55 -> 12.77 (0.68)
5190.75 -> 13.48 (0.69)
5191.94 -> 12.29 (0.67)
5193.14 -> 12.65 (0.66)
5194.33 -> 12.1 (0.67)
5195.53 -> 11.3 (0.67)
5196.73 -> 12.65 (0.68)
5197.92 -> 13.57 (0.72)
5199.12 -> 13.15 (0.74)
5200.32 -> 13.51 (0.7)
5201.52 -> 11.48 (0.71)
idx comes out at 1.2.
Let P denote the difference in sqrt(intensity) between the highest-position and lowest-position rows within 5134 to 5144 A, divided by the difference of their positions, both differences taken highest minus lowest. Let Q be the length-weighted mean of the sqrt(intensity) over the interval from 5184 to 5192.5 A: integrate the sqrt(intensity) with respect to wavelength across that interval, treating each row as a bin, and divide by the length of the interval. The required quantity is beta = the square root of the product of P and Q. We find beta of 0.261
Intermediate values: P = 0.019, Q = 3.57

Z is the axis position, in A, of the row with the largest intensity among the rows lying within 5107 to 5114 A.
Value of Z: 5113.64 A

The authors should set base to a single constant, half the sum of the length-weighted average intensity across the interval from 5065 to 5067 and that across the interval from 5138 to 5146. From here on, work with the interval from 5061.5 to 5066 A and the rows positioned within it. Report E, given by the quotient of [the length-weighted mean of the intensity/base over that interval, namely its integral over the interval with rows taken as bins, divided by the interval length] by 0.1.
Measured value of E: 10.1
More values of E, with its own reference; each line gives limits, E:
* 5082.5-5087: 6.5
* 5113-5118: 9.6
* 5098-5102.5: 9.8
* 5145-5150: 9.7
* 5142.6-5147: 10.0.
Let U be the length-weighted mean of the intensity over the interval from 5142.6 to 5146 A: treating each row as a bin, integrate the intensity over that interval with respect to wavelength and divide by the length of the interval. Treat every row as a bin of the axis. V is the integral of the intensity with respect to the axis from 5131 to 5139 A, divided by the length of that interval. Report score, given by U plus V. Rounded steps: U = 13.7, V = 12.7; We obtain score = 26.4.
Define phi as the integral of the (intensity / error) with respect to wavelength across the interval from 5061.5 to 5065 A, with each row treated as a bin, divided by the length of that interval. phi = 19.8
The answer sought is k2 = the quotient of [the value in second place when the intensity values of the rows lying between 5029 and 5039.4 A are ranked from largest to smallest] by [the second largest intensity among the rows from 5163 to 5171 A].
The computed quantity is 1.09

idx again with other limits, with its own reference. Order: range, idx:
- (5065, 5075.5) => 2.1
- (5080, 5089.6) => 1.0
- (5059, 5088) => 2.2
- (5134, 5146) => 1.3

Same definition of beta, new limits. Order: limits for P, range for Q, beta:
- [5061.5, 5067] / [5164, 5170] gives 0.198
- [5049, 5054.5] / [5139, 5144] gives 0.283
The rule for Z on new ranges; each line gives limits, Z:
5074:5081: 5077.27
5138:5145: 5141.97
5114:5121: 5115.99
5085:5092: 5088.97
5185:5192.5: 5190.75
